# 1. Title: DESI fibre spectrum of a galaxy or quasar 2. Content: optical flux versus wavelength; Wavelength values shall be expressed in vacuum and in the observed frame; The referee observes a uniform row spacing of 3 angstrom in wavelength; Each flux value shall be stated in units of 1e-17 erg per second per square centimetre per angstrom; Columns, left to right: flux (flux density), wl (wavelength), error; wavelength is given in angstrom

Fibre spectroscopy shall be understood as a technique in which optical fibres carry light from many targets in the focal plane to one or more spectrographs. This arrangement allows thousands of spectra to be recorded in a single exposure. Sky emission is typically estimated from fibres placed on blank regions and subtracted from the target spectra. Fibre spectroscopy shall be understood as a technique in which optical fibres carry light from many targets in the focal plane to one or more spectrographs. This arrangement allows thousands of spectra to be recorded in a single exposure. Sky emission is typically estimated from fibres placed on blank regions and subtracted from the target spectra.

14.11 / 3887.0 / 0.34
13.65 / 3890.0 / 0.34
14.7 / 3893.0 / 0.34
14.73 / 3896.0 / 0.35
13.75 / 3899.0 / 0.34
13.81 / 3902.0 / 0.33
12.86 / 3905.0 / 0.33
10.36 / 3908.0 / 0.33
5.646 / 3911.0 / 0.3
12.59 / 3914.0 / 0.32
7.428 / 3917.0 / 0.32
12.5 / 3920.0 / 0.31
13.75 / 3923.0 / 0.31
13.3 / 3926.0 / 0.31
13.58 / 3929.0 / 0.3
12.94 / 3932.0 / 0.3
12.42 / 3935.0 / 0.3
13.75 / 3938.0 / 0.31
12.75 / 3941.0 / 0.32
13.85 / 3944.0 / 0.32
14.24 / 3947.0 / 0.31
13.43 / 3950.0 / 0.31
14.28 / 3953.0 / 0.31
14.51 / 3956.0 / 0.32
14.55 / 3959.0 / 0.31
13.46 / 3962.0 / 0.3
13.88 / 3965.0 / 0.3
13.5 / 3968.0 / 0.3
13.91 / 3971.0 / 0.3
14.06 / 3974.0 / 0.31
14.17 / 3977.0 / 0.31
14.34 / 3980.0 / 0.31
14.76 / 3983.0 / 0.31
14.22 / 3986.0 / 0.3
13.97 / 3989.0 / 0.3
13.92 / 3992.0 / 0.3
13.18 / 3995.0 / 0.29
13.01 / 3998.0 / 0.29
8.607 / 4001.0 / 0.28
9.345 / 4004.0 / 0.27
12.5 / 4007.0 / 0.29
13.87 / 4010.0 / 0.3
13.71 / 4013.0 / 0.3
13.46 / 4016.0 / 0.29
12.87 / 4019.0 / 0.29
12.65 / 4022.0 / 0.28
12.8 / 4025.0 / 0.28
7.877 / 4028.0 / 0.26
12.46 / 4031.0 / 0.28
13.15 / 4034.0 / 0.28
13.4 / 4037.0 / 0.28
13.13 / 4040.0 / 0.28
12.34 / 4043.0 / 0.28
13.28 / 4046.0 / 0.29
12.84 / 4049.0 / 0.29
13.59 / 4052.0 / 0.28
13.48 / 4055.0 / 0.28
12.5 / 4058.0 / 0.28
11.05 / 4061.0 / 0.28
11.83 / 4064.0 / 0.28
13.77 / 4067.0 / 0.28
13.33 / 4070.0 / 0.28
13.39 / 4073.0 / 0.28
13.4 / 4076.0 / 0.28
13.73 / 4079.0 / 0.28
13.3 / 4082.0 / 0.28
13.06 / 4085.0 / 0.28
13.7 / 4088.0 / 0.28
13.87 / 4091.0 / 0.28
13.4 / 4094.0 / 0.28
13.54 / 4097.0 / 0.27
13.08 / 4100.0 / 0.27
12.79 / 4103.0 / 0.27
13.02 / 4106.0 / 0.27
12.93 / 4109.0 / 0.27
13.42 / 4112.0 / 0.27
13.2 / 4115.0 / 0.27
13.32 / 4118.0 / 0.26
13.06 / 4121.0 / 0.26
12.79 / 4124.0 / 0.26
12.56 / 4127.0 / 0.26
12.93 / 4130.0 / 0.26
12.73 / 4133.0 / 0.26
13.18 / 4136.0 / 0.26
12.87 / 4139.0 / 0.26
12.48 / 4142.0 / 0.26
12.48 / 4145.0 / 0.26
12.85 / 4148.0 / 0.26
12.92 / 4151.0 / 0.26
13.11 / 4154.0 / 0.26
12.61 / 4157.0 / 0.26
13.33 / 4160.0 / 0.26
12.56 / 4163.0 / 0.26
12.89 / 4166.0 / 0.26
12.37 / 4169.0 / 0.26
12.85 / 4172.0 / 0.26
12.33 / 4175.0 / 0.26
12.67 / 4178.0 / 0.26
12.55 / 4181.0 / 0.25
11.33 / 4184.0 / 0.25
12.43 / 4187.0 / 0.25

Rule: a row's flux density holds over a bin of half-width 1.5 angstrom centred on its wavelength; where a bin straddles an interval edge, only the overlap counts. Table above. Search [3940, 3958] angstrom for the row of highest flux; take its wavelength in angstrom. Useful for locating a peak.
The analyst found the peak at 3956.0 angstrom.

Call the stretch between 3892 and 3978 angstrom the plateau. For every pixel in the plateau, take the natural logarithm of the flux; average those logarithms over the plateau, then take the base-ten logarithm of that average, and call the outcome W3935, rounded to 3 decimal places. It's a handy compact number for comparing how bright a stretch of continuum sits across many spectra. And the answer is 0.407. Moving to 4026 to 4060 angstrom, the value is 0.401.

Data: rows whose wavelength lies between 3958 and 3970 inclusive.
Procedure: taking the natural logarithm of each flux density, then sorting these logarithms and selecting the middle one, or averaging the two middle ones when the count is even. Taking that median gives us 2.62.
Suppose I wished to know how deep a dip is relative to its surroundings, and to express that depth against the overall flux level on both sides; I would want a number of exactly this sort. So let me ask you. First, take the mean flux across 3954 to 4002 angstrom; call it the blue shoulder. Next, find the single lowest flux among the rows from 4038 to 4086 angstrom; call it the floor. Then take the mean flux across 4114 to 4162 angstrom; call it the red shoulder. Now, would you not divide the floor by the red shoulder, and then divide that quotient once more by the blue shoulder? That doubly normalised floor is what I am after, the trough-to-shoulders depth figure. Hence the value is 0.063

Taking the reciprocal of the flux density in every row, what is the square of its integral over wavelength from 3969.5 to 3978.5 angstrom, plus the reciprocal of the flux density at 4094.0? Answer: 0.49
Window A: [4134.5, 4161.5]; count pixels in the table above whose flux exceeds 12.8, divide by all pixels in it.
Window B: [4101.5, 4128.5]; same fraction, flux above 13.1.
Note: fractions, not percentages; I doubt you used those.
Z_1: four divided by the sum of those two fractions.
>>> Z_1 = 4.0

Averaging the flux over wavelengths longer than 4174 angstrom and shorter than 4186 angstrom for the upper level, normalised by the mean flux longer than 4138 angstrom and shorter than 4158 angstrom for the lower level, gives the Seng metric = 0.96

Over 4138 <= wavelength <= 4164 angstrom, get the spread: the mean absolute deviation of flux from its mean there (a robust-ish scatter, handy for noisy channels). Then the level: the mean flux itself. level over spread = 54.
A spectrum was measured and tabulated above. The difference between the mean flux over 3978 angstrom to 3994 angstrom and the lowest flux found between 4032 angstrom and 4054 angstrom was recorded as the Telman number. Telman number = 1.9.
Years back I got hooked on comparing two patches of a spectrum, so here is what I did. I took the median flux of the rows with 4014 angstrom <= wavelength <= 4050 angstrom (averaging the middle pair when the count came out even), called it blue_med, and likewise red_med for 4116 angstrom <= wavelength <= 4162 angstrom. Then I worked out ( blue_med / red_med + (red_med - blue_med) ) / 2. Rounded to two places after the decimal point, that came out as 0.51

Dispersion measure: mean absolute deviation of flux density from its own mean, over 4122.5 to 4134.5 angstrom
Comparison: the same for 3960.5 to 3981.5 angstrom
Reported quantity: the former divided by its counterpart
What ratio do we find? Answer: 0.43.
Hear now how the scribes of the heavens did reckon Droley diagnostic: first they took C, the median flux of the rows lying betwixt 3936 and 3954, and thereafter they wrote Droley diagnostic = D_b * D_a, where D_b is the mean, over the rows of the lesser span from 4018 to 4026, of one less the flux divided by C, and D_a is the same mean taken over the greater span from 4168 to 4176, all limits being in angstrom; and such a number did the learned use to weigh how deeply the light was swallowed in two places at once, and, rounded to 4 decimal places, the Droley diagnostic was 0.0069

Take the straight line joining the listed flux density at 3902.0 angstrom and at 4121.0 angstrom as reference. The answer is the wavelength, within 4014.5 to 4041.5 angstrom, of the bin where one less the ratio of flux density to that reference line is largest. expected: 4028.0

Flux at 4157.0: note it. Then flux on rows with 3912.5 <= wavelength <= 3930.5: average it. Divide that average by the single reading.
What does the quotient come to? 0.967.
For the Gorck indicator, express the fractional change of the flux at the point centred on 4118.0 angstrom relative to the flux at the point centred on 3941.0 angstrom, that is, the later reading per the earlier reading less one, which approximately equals 0.045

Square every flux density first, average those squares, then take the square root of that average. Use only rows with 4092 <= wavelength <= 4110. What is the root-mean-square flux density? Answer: 13.1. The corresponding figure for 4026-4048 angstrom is 12.4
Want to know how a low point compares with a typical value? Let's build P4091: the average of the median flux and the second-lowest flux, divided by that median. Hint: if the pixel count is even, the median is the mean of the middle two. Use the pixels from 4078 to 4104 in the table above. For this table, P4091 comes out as 0.987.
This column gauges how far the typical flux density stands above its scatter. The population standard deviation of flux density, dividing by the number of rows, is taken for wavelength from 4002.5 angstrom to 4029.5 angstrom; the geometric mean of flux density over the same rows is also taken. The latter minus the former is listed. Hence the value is 10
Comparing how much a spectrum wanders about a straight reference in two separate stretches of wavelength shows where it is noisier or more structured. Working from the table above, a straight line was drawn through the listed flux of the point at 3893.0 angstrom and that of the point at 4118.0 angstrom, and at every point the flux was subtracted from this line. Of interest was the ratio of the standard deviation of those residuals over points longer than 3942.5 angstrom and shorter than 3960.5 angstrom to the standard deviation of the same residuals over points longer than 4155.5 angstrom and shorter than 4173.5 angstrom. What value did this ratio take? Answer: 1.4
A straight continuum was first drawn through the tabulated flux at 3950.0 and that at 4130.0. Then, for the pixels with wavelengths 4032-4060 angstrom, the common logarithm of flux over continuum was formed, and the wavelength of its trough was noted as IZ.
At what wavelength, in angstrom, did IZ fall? 4043.0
